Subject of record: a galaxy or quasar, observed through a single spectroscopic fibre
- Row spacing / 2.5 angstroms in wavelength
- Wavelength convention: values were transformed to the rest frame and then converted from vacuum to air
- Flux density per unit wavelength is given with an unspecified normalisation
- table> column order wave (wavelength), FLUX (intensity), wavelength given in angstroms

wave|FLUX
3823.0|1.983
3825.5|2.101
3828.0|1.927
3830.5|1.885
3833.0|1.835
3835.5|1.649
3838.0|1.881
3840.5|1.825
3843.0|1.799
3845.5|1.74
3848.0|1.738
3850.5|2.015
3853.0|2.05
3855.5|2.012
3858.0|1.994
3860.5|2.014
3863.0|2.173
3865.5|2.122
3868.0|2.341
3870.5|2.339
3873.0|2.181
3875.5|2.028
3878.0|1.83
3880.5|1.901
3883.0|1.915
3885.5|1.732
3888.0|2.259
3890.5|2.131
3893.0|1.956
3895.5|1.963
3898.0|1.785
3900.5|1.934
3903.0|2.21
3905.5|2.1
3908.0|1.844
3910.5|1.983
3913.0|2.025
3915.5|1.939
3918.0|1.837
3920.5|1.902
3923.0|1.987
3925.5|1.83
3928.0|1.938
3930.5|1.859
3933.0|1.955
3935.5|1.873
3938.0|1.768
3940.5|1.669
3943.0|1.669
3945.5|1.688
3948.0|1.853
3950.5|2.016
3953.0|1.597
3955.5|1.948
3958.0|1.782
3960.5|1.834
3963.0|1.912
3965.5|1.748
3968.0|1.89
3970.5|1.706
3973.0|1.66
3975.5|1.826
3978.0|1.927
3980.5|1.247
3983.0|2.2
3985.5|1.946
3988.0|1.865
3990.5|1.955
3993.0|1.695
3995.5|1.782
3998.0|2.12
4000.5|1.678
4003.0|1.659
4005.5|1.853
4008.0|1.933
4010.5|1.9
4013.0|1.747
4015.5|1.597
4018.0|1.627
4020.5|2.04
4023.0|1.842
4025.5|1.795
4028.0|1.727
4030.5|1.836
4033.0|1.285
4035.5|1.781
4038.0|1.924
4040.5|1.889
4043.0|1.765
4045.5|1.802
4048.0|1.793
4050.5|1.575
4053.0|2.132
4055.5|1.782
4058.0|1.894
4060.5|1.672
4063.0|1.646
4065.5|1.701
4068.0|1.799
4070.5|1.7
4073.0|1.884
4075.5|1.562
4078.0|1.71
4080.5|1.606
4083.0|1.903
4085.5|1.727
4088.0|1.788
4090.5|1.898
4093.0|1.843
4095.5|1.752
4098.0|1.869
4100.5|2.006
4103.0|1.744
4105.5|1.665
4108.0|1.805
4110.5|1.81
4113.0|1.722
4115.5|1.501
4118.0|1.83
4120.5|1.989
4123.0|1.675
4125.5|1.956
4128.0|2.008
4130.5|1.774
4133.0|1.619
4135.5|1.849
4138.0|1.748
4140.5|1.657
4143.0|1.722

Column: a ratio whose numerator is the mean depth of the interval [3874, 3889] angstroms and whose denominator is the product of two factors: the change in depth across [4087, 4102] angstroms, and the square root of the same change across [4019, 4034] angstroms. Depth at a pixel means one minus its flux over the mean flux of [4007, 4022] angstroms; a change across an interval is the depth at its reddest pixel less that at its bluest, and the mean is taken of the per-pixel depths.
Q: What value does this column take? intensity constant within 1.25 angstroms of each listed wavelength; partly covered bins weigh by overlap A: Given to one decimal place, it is 1.0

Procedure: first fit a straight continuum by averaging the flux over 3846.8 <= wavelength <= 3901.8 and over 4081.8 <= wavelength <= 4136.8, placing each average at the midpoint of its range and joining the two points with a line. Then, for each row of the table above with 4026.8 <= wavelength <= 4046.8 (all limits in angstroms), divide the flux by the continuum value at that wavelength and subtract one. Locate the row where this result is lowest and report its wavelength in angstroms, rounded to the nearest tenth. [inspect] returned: 4033.0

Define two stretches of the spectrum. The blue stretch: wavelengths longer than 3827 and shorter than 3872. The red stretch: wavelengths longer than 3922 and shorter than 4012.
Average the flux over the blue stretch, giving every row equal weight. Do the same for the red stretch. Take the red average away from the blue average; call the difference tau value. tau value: 0.14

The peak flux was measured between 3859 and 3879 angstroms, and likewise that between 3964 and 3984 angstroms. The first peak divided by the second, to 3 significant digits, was 1.06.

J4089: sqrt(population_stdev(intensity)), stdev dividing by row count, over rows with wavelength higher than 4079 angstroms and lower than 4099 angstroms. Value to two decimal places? 0.31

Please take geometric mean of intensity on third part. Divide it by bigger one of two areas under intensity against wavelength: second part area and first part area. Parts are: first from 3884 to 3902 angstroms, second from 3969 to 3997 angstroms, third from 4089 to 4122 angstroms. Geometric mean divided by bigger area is 0.036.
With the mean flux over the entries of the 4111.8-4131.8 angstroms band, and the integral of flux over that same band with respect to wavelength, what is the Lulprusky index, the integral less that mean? 34.3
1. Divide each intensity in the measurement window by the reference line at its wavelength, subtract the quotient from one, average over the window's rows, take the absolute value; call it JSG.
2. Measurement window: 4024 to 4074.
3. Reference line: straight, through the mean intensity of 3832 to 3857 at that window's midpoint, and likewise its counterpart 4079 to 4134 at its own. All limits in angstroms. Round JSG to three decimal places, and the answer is 0.022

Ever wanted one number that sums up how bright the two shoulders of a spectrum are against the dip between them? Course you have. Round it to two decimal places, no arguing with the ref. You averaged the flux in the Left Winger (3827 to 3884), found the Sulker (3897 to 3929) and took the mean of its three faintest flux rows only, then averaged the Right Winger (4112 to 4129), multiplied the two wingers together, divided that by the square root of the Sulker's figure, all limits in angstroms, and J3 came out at 2.64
